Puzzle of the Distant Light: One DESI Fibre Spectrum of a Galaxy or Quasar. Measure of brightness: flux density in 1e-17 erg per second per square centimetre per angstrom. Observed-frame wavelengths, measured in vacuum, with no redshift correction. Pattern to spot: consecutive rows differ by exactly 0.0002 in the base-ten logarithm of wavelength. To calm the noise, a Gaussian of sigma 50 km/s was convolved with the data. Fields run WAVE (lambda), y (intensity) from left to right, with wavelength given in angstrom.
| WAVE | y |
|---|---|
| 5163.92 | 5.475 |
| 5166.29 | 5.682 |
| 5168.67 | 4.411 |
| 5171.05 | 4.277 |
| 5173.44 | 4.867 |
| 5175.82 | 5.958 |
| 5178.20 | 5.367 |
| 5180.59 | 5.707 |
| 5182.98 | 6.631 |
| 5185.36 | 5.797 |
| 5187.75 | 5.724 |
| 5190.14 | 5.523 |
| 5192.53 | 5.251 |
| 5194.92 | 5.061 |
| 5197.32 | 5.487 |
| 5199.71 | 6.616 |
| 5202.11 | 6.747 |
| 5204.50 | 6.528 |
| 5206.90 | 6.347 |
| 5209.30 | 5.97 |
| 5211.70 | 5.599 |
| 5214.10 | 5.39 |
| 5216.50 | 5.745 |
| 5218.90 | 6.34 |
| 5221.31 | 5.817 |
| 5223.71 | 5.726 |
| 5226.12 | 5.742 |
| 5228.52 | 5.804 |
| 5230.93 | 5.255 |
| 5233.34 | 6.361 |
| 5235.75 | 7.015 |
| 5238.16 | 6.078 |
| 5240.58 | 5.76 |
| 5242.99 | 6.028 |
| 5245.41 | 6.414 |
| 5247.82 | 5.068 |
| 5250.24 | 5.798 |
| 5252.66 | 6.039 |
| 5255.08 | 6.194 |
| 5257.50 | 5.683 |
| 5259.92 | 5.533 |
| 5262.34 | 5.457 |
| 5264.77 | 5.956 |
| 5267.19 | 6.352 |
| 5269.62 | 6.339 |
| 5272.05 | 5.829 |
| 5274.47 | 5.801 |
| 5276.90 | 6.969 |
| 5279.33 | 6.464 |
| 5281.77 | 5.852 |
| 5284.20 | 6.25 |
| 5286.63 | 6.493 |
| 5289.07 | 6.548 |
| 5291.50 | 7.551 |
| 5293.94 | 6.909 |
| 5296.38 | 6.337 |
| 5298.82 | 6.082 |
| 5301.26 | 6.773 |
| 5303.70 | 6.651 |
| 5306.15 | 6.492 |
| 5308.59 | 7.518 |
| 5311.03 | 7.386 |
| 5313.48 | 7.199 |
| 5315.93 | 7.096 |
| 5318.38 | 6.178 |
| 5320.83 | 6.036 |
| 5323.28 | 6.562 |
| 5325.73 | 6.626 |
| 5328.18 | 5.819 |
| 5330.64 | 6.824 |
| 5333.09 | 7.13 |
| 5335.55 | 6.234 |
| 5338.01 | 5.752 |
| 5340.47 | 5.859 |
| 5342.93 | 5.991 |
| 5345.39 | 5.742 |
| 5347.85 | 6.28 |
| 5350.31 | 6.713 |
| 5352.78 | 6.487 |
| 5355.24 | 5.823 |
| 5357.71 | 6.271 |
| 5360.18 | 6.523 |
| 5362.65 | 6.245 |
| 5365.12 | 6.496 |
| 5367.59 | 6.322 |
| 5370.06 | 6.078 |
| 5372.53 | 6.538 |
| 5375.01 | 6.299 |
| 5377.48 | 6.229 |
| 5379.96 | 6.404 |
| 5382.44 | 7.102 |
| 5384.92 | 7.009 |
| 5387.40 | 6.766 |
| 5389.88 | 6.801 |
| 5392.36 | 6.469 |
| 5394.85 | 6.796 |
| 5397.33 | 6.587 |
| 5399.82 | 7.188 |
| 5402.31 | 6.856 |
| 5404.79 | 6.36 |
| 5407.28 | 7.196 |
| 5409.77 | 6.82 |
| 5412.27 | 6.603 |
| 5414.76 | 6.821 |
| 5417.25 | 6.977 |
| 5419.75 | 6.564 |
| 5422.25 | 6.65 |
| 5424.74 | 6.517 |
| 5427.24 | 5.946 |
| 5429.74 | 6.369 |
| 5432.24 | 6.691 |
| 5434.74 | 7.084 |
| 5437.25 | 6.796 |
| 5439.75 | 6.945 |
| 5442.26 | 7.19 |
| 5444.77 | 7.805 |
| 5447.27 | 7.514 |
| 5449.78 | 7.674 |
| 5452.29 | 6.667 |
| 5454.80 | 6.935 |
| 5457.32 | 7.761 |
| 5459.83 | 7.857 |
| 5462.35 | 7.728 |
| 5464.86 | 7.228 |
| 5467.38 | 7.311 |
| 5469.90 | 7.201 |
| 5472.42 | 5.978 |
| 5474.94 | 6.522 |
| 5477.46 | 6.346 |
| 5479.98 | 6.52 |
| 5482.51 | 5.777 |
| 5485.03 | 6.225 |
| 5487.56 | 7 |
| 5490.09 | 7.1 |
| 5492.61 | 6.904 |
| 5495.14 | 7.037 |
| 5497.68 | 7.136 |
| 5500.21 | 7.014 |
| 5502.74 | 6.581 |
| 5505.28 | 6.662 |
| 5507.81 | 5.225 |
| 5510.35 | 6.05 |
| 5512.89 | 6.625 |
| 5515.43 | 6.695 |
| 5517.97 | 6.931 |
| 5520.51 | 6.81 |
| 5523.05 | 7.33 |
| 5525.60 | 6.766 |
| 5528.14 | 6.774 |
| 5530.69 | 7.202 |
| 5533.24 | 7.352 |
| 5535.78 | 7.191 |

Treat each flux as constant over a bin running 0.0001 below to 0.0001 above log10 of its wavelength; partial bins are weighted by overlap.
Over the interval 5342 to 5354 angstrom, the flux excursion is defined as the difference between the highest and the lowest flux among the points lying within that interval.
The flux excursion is 0.97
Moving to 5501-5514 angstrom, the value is 1.44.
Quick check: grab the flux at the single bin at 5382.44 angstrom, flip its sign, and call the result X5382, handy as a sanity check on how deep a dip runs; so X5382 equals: -7.1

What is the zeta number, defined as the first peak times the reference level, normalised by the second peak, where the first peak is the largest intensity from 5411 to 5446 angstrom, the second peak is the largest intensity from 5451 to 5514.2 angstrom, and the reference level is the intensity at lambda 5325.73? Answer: 6.6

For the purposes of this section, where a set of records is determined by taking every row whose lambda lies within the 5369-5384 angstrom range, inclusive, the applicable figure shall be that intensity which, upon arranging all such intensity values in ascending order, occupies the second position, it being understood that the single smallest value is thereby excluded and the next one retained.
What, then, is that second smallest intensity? 6.229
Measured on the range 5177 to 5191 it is 5.523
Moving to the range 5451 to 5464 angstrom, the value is 6.935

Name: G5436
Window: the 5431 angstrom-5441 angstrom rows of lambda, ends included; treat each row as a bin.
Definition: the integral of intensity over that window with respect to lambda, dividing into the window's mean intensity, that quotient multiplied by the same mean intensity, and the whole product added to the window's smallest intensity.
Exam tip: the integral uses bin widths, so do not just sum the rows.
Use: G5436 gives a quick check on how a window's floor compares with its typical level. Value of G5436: 7.4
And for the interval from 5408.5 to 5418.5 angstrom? 7.3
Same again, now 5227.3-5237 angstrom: 5.9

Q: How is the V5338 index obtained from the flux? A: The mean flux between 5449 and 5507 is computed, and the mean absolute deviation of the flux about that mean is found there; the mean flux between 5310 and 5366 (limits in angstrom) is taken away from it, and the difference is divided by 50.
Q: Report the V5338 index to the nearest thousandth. -0.119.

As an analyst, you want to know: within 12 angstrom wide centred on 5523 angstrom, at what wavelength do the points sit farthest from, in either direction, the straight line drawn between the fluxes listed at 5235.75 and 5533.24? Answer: 5525.60 angstrom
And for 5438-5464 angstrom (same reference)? 5452.29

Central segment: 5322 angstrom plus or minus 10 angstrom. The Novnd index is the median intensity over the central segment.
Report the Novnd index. 6.6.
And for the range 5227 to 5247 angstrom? 6.1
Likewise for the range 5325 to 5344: 6.1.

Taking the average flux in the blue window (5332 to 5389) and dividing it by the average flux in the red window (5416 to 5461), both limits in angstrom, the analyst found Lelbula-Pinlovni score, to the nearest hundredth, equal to 0.91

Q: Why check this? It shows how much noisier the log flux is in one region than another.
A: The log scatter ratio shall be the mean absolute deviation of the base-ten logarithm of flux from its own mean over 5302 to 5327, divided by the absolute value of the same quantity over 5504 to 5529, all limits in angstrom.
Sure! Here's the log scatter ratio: 1.0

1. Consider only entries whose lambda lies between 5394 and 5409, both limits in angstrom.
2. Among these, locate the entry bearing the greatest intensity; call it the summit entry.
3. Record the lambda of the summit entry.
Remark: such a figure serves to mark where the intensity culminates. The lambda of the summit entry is 5407.28 angstrom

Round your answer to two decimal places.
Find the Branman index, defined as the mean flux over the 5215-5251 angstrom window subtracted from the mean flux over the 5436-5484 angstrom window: 1.11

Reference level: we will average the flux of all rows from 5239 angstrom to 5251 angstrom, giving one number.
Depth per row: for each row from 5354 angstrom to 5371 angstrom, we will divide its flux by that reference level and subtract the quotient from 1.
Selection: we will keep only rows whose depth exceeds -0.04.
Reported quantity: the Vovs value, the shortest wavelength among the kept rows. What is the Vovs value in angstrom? 5355.24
